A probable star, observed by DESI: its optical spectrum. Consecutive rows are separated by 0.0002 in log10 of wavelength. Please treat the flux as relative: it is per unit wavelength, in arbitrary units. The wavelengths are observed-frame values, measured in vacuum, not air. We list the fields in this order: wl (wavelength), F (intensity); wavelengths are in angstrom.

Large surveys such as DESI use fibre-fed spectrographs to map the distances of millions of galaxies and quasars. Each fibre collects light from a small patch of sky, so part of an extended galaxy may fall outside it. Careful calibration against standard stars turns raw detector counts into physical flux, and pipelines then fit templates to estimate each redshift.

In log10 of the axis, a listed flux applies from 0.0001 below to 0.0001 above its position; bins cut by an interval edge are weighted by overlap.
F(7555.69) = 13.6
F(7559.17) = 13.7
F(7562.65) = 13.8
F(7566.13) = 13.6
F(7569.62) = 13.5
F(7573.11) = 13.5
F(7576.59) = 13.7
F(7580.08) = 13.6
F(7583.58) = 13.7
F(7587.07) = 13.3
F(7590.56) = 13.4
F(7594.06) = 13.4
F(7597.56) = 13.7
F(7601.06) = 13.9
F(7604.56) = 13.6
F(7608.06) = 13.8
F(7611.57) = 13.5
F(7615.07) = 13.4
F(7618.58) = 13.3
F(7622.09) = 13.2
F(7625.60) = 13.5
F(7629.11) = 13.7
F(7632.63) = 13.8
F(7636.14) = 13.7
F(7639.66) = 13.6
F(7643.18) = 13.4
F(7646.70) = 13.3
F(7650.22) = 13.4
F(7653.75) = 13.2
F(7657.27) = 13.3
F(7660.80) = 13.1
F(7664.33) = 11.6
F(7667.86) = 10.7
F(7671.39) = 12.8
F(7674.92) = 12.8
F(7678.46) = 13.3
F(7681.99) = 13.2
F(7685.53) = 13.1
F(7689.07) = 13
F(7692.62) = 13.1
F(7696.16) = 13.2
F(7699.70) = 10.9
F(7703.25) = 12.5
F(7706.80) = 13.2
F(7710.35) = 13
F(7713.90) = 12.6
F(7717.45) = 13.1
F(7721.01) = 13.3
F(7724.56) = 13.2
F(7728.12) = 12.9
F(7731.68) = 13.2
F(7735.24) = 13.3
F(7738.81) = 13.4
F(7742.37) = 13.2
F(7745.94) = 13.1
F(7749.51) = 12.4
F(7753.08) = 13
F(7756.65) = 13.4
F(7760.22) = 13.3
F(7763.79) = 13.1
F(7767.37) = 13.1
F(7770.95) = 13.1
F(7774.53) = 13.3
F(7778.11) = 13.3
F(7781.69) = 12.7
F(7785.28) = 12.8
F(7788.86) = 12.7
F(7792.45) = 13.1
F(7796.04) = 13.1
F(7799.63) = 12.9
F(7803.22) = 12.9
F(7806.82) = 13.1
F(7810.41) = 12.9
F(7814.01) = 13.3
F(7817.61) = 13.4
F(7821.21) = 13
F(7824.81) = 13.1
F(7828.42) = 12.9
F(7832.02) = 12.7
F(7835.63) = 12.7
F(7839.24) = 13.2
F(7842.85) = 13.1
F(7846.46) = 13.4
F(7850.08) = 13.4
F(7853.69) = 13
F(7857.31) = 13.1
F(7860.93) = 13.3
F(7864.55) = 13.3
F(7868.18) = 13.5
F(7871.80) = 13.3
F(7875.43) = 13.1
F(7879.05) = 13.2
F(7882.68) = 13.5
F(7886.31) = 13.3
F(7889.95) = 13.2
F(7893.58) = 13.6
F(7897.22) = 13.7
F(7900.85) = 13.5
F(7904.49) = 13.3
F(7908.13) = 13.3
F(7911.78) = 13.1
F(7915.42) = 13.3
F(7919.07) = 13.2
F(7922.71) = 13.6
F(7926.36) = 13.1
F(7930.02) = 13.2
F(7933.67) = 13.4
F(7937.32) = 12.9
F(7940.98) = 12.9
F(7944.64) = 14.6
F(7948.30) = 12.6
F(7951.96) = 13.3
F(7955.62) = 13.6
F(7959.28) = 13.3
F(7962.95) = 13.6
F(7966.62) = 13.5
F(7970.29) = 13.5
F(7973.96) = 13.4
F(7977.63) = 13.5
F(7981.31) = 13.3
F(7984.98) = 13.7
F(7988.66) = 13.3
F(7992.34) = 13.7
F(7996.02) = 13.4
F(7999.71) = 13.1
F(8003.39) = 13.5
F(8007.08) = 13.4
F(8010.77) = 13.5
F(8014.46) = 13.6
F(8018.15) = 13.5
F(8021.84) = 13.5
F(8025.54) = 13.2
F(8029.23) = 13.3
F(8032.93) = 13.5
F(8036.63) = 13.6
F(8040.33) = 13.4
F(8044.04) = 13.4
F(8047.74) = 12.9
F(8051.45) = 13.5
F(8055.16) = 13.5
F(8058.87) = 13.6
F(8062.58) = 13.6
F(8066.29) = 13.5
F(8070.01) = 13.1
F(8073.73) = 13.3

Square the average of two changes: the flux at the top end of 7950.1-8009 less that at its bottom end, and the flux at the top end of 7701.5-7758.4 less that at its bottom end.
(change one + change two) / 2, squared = 0.25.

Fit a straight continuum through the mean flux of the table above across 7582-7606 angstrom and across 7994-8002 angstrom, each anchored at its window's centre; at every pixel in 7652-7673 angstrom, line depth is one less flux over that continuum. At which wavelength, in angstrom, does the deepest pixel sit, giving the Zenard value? 7667.86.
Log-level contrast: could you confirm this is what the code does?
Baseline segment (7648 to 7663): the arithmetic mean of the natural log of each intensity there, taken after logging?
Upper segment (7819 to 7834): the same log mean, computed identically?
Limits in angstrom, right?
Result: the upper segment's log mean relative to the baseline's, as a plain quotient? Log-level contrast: 0.99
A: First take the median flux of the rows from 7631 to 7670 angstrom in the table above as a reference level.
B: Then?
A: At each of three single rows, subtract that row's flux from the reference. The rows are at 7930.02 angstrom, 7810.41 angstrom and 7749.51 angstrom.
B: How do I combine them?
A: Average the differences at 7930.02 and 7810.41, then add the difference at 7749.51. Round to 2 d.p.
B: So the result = 1.15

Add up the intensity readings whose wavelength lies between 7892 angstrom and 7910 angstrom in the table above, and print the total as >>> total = 67.4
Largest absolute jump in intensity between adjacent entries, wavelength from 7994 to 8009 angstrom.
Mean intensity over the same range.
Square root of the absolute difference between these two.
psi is 3.60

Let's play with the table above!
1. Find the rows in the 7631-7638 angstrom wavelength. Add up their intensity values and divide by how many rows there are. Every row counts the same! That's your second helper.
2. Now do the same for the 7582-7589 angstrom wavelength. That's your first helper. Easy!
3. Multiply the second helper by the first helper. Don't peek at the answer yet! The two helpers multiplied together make 186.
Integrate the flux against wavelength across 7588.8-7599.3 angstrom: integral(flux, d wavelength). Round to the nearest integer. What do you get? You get 142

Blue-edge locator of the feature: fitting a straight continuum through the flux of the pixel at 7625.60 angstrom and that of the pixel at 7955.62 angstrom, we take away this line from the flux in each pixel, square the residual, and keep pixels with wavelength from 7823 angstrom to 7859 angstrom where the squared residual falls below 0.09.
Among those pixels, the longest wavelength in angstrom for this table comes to 7850.08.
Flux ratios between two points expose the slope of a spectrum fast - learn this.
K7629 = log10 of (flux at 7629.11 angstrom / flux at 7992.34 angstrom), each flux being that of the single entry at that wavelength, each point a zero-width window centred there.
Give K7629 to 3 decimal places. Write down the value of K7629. 0.000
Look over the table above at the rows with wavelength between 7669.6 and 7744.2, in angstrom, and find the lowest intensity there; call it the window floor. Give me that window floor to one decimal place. 10.9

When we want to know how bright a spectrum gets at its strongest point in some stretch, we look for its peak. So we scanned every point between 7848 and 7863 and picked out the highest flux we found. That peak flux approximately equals 13.4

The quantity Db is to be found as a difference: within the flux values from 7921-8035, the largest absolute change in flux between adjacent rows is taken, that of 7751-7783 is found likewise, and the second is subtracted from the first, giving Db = 1.4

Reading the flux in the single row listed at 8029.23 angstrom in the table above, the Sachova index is 13.3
